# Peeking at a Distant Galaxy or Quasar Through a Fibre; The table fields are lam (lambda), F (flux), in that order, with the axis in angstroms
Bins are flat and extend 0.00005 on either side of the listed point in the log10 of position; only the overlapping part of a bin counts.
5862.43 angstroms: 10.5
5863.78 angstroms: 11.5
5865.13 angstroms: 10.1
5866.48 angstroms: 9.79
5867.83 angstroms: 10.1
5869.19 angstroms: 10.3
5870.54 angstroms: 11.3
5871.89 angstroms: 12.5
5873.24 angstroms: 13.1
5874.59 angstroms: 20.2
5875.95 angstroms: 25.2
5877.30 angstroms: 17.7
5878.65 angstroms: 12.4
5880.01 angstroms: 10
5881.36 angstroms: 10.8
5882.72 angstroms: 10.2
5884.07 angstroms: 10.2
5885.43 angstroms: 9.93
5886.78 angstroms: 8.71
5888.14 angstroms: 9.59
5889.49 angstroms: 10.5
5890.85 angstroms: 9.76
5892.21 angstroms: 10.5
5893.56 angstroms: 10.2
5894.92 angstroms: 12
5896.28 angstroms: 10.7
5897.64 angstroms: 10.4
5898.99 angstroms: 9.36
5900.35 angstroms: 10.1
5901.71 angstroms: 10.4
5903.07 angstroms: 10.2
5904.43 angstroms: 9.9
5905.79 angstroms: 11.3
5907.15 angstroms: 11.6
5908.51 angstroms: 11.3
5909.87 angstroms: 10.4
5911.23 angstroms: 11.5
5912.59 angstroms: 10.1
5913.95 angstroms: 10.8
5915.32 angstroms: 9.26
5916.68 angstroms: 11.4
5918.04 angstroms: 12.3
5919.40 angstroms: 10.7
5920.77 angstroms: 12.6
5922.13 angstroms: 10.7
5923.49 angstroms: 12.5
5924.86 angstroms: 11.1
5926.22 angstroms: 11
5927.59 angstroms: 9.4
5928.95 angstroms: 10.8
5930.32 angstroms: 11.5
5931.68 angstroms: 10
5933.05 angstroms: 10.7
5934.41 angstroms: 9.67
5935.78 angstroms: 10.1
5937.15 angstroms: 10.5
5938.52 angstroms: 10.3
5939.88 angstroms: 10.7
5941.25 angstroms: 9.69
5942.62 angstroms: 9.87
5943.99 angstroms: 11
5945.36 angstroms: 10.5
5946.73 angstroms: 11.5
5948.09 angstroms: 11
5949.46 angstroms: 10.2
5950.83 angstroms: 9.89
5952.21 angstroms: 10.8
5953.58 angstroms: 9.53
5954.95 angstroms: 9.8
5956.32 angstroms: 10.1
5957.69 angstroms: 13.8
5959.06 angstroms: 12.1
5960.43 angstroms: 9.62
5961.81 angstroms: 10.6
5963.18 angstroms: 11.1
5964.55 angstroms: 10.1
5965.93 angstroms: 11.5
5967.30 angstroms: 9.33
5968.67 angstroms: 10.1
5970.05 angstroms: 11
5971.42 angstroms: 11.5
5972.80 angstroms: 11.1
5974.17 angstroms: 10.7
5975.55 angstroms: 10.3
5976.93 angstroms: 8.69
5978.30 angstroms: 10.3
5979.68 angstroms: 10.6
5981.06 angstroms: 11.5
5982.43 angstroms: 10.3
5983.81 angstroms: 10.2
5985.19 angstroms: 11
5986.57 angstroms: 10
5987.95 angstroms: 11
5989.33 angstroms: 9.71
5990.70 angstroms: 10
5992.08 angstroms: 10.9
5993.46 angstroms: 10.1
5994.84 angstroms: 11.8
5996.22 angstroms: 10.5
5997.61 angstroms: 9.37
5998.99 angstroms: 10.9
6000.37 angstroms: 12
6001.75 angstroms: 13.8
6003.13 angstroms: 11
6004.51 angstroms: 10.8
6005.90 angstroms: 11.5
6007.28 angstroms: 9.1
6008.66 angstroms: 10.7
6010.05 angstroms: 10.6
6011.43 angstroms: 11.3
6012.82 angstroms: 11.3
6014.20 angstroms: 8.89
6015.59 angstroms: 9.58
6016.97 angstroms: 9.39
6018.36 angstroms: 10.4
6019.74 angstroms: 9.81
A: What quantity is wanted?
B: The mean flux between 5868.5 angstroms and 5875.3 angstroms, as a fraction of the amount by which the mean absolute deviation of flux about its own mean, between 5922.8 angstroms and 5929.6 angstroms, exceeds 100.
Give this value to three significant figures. -0.136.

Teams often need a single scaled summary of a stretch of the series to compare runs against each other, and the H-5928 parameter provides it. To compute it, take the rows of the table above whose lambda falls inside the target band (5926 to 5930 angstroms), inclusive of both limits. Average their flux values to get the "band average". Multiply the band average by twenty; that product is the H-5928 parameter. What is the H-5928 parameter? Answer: 208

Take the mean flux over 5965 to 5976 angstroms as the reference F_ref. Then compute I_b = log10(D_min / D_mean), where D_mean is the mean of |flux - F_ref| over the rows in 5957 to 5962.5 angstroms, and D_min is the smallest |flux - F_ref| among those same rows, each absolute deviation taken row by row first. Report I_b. -1.2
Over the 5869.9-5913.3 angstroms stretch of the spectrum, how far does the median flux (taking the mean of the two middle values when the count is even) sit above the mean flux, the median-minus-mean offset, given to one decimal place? -1.2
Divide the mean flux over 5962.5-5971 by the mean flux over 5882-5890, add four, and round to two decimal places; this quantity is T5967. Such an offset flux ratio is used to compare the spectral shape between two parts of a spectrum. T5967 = 5.07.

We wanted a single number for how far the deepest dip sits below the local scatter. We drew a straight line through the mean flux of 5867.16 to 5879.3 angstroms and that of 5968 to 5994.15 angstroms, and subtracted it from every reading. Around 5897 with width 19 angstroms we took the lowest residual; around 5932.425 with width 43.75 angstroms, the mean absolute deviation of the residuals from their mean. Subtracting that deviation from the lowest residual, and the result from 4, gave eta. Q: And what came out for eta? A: 9.2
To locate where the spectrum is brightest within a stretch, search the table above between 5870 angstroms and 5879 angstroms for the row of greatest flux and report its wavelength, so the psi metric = 5875.95 angstroms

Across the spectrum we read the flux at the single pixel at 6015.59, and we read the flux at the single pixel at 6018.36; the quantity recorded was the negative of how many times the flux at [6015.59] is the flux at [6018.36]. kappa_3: -0.92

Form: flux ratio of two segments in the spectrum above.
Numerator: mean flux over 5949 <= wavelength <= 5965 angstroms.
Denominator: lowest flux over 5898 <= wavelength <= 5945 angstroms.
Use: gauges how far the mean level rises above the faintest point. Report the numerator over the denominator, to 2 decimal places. 1.15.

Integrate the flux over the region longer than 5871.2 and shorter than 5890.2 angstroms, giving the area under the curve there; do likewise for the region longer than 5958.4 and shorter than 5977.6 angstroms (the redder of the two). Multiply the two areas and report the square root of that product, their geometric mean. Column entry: 223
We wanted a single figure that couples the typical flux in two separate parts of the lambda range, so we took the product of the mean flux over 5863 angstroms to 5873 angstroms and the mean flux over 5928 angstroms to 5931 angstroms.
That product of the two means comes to 120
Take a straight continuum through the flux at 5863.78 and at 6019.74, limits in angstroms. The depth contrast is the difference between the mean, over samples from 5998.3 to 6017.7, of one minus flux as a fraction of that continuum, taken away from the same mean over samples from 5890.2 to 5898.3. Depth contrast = 0.14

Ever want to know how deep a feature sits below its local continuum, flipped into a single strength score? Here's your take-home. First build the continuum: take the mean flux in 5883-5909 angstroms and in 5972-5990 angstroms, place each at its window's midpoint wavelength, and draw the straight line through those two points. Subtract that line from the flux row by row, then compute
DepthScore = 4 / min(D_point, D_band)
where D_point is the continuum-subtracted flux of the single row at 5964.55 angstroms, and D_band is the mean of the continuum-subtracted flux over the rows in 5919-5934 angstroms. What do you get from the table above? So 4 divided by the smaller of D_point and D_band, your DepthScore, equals -13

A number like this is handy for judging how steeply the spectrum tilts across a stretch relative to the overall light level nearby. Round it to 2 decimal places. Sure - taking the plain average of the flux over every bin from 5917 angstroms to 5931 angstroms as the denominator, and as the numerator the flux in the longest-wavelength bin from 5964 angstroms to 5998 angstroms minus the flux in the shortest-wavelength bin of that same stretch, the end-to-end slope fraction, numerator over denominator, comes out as -0.06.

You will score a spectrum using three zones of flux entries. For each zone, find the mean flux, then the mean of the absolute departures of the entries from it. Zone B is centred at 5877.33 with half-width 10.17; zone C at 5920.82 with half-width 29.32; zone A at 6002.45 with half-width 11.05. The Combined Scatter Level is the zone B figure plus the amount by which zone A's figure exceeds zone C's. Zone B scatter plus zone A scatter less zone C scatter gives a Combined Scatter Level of 3.41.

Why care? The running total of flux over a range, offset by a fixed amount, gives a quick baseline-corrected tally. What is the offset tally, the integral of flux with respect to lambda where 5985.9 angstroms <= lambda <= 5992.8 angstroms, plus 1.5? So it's 73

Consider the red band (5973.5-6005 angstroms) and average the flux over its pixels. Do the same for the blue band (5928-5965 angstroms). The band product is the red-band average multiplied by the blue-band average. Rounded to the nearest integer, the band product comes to 113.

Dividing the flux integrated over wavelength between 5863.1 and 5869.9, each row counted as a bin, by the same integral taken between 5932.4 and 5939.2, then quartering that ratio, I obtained 0.25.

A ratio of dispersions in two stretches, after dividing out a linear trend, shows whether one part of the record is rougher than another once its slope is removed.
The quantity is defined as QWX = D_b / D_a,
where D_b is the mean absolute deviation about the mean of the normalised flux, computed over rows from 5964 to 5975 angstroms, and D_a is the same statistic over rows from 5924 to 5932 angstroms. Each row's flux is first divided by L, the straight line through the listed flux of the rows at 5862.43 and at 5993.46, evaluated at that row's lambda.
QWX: 1.0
